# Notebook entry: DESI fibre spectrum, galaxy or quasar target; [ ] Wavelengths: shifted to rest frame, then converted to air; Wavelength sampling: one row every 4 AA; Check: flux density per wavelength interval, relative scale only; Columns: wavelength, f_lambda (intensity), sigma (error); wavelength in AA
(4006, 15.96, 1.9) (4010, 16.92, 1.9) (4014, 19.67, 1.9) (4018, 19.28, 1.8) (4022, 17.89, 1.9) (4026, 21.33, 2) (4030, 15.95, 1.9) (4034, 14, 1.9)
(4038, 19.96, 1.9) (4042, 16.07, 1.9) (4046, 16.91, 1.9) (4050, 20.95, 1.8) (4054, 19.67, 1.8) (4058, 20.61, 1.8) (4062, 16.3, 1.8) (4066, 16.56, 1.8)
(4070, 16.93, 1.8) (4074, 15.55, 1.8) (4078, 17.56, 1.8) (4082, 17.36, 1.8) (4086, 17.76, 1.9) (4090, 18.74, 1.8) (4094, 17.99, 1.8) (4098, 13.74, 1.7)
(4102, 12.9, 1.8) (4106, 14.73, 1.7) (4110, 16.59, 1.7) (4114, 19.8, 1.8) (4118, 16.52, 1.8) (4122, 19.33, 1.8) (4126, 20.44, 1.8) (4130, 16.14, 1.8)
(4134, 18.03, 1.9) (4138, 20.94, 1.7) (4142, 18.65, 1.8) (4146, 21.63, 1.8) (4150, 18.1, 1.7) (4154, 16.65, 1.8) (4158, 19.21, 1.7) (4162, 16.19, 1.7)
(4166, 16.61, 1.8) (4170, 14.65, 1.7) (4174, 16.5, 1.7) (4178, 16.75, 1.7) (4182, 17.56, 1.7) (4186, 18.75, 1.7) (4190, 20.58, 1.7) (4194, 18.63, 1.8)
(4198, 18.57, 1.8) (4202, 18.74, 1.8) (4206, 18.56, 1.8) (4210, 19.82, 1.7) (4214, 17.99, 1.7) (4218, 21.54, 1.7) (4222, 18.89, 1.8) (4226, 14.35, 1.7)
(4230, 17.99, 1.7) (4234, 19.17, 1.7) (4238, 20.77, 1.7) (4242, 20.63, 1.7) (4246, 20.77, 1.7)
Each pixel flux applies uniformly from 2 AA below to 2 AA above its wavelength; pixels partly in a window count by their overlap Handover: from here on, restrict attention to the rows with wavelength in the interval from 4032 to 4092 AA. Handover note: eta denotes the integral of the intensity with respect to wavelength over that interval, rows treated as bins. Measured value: 1060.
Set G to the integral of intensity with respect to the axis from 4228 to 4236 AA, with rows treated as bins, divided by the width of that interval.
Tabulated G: 18.6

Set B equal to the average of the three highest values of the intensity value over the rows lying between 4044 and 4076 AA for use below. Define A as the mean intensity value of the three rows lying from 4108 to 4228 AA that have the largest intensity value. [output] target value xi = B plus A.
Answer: 41.8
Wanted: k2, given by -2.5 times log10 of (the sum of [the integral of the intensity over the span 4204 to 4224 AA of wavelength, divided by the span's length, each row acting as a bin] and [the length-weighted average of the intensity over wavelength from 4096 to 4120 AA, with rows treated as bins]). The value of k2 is -3.86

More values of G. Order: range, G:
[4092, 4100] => 15.9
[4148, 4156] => 17.4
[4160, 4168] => 16.4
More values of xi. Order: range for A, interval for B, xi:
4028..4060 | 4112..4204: 41.6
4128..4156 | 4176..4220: 41.1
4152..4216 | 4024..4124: 40.8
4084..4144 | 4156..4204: 39.9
